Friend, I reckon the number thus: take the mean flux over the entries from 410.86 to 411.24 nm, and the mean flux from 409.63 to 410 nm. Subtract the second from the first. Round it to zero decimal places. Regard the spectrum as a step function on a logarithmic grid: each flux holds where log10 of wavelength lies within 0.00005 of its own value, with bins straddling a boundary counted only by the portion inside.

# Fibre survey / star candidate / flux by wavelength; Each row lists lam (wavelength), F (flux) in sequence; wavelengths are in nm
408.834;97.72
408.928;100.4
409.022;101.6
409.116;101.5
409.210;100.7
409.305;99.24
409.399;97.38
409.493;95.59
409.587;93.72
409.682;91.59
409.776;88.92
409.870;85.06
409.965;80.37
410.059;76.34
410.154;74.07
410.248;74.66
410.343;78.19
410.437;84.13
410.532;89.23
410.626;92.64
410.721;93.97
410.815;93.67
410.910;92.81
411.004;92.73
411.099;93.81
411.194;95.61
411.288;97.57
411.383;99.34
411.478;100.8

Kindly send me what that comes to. 7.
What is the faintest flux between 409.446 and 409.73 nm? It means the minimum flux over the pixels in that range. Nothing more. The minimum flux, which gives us 91.59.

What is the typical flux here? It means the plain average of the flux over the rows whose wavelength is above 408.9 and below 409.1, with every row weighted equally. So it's 101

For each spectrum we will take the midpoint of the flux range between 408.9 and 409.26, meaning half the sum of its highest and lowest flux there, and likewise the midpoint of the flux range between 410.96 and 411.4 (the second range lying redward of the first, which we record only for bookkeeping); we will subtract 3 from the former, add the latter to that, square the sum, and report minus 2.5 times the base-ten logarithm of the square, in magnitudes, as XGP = -11.4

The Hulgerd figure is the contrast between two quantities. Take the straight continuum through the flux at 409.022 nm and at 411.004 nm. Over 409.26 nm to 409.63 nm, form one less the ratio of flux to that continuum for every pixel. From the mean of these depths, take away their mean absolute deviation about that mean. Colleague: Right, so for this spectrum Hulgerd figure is 0.018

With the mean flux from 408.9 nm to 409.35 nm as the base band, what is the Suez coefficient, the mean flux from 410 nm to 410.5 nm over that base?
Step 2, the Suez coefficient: 0.77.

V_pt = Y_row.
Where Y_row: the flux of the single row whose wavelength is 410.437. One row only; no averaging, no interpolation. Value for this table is 84.13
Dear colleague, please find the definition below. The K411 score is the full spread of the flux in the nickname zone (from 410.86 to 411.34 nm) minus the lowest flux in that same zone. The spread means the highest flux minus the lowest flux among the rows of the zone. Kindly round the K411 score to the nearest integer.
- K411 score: -88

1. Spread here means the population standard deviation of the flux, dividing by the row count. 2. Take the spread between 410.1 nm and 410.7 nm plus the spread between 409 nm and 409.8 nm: 11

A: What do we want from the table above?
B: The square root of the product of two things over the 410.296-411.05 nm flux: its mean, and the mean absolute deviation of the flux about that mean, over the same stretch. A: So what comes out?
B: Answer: 20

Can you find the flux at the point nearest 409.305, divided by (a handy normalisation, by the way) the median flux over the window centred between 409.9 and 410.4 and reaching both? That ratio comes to 1.30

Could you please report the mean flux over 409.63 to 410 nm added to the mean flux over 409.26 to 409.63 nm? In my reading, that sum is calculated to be 183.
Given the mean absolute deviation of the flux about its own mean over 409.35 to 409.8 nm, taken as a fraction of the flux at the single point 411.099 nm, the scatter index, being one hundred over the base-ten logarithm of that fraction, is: -64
